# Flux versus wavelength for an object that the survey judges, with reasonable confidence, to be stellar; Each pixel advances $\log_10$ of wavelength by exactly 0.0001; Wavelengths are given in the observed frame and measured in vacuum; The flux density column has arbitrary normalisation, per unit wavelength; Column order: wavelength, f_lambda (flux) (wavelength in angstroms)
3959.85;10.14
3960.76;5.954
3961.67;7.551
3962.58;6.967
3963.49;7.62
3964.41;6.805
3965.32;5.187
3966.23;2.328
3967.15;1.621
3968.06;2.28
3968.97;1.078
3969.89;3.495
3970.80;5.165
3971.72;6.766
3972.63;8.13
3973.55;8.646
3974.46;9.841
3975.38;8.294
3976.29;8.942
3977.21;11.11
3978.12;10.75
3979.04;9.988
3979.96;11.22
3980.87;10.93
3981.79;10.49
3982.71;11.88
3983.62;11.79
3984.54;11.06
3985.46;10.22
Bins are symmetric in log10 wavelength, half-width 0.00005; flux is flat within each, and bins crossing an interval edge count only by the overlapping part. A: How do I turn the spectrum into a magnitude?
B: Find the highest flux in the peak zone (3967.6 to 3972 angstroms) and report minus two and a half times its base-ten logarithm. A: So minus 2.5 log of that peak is -2.1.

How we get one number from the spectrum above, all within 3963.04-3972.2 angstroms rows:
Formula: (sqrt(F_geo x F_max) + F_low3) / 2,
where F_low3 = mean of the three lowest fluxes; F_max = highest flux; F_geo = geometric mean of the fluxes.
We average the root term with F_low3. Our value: 3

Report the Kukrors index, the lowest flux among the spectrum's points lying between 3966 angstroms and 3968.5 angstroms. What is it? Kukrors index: 1.621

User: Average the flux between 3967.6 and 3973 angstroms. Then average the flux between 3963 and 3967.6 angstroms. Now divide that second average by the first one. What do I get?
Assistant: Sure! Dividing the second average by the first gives 1.1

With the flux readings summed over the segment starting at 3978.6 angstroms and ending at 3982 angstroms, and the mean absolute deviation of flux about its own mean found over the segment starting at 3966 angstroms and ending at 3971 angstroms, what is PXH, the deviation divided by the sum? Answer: 0.026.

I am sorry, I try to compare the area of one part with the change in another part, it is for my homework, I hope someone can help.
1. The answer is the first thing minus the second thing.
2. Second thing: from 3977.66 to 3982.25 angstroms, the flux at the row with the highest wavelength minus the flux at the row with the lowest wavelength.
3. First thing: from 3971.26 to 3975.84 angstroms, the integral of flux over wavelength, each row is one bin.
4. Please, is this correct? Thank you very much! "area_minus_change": 38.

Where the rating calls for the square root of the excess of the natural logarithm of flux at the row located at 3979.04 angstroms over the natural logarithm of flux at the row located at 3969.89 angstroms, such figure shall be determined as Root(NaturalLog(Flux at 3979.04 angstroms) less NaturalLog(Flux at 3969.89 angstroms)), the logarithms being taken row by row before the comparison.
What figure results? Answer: 1.02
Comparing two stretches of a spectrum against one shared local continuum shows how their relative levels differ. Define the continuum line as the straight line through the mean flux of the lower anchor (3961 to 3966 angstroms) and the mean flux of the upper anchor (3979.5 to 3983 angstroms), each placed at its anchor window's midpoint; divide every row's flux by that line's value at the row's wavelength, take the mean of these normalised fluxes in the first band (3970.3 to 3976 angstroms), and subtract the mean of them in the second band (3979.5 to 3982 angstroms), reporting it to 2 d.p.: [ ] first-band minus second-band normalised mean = -0.14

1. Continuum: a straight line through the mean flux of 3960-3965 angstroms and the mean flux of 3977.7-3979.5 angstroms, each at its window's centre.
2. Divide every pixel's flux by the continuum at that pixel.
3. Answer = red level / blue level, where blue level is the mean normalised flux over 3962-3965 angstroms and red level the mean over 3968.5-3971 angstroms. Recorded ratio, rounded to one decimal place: 0.4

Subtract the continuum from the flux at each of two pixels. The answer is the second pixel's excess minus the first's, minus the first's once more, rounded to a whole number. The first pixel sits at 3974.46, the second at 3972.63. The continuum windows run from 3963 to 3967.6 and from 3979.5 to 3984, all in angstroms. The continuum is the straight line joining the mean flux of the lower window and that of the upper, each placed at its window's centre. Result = -2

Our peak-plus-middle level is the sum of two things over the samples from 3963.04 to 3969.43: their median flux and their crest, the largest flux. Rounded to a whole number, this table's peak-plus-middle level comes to 10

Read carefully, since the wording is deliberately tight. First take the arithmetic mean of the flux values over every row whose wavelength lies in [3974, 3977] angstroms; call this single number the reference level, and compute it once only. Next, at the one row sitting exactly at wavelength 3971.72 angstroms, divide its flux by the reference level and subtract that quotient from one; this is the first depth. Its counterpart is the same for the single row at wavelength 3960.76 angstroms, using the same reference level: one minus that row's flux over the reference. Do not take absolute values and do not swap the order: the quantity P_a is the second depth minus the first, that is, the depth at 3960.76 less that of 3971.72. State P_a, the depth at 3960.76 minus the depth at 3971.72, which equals 0.09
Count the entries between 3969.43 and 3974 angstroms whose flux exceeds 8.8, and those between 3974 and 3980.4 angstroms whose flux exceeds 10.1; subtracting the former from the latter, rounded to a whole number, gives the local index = 3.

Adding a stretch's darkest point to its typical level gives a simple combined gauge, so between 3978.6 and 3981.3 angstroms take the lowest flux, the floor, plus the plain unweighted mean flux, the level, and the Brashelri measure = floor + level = 21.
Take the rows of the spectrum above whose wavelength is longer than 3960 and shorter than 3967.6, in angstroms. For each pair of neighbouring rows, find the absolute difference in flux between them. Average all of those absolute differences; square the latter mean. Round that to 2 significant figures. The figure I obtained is 1.6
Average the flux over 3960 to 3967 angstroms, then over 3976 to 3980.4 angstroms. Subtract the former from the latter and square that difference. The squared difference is 19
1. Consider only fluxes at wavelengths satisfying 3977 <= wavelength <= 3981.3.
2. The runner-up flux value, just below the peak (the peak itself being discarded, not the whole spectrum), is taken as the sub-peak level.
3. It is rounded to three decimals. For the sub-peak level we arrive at 11.110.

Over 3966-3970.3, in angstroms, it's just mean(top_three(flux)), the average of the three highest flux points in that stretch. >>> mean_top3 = 2.7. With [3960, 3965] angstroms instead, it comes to 7.4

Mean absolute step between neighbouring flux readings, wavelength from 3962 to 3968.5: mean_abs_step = 1.2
